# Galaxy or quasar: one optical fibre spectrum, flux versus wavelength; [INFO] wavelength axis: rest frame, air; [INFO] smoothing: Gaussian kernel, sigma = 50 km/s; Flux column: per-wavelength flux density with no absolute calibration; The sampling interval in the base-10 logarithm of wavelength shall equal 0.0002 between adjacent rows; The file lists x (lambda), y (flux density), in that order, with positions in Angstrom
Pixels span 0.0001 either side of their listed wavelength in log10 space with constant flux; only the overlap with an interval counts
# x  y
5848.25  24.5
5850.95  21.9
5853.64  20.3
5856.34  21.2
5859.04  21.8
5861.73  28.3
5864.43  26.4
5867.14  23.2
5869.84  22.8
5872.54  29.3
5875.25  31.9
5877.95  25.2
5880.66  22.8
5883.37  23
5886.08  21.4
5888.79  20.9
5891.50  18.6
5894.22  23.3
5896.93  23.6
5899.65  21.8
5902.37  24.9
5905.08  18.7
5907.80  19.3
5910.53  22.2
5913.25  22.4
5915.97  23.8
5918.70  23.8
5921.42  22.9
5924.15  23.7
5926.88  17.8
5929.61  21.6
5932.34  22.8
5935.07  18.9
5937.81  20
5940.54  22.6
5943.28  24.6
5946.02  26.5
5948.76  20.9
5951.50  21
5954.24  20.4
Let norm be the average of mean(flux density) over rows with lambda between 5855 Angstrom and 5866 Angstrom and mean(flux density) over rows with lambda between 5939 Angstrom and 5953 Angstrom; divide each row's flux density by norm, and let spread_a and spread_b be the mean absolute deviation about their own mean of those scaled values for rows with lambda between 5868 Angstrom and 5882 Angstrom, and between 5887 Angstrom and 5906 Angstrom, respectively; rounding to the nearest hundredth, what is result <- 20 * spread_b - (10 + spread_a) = -8.49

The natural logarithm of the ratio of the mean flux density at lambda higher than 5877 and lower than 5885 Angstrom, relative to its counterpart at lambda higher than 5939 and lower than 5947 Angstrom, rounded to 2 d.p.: -0.04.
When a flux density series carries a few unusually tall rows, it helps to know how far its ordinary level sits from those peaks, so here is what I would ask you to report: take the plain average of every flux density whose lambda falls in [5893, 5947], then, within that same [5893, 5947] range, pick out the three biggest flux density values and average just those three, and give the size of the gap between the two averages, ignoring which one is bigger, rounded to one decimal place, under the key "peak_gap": 3.1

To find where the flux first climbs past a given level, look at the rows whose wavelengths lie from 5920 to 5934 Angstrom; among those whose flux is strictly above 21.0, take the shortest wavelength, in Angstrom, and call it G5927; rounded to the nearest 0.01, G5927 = 5921.42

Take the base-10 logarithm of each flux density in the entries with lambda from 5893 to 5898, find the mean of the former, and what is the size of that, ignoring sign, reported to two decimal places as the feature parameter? 1.37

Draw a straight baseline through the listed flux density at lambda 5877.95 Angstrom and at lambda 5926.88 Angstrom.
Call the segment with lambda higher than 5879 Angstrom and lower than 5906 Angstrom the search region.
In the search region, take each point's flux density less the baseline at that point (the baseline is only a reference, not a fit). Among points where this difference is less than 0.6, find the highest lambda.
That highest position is 5905.08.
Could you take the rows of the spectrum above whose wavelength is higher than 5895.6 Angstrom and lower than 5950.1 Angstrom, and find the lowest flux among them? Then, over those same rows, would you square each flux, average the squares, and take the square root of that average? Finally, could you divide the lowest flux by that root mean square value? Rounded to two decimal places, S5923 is 0.80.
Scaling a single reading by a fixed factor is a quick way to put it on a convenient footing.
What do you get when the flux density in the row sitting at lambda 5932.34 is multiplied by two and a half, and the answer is 57.0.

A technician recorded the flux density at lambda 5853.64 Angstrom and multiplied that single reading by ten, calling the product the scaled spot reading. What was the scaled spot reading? 203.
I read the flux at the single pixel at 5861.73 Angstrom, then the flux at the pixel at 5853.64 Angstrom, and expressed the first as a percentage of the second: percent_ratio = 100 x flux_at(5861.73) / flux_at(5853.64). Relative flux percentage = 139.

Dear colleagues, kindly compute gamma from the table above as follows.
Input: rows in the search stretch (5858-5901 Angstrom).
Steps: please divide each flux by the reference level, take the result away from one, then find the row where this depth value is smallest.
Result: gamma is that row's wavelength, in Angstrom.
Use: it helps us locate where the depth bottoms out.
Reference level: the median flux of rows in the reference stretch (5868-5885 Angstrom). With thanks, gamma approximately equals 5875.25 Angstrom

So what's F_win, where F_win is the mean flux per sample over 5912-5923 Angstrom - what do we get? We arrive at 23.2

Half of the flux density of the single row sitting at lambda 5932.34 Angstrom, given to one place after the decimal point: 11.4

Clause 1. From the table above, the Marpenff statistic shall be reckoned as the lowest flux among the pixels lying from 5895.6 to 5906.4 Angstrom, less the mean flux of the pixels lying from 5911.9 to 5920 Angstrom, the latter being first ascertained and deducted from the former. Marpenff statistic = -4.6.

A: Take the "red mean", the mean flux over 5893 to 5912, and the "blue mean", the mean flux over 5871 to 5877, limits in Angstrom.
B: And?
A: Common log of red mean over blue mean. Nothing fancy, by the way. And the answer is -0.14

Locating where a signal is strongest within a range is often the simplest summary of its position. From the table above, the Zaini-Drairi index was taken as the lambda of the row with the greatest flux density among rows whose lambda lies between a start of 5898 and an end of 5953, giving 5946.02 Angstrom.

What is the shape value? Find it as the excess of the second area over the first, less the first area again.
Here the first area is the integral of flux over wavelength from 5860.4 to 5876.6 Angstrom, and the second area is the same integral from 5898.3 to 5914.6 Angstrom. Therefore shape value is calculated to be -523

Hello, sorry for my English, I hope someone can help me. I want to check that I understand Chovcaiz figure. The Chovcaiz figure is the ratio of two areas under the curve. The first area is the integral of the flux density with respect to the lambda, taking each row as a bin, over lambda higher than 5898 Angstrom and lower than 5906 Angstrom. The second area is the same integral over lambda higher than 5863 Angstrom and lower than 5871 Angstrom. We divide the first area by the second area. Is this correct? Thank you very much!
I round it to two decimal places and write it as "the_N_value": 0.91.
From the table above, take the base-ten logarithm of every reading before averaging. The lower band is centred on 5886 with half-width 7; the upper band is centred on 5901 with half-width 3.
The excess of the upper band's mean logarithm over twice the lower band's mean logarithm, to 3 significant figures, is -1.29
